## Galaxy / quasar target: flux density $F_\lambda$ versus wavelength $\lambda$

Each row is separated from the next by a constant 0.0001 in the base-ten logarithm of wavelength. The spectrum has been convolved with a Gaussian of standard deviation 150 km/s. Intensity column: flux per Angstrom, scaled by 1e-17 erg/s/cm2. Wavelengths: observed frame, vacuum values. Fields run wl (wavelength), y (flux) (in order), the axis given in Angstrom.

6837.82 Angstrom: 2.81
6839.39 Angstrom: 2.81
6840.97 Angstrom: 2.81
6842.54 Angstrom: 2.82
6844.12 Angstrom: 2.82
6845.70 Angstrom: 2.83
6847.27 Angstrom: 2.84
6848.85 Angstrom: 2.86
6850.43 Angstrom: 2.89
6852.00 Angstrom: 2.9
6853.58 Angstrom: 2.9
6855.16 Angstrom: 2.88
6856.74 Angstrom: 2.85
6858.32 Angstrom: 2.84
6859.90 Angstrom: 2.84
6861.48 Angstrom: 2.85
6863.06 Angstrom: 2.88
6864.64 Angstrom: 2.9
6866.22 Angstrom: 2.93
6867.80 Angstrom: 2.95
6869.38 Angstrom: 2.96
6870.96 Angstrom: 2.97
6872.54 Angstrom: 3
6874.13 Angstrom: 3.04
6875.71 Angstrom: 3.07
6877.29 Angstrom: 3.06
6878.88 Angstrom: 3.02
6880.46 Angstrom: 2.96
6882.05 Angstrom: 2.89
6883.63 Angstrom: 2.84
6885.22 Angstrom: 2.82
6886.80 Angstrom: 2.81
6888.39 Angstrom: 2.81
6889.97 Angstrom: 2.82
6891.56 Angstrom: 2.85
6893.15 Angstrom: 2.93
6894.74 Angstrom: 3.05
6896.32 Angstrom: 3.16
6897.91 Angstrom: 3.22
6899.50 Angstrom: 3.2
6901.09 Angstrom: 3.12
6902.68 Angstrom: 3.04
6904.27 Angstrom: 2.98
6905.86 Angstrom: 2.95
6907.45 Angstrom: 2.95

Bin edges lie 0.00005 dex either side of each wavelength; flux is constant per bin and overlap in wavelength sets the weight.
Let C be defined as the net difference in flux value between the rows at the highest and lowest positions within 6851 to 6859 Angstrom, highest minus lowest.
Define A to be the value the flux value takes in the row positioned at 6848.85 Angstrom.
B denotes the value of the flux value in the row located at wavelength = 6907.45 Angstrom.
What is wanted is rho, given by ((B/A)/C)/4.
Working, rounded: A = 2.86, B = 2.95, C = -0.06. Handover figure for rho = -4.3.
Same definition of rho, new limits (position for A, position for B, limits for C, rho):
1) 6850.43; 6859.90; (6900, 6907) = -1.4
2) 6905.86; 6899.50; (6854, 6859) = -6.8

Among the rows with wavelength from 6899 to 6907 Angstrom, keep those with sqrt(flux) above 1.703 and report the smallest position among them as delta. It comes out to 6899.50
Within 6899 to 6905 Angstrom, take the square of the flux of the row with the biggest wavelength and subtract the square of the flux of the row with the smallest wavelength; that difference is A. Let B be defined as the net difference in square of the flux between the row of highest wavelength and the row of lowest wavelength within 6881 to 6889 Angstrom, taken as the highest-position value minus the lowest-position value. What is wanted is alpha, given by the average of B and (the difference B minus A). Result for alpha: 0.2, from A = -1.4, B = -0.5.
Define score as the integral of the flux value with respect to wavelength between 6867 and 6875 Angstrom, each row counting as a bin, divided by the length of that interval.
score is 2.99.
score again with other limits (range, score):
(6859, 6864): 2.86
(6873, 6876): 3.04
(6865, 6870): 2.94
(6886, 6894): 2.84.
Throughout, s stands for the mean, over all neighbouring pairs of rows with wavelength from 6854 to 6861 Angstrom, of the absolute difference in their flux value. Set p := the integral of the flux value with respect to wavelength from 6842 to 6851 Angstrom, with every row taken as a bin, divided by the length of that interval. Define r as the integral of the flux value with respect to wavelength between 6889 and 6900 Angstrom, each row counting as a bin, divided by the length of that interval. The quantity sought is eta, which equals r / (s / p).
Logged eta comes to 644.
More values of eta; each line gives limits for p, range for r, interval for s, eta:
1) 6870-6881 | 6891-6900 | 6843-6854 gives 695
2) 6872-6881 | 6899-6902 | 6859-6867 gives 424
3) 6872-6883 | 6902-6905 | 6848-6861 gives 632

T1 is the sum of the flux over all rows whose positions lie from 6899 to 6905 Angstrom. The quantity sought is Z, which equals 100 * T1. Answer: 1234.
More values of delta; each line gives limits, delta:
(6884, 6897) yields 6893.15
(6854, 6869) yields 6866.22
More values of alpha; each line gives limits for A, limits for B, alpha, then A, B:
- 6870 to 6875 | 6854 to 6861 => -0.4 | 0.4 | -0.2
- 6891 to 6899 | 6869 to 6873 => -0.9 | 2.2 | 0.2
